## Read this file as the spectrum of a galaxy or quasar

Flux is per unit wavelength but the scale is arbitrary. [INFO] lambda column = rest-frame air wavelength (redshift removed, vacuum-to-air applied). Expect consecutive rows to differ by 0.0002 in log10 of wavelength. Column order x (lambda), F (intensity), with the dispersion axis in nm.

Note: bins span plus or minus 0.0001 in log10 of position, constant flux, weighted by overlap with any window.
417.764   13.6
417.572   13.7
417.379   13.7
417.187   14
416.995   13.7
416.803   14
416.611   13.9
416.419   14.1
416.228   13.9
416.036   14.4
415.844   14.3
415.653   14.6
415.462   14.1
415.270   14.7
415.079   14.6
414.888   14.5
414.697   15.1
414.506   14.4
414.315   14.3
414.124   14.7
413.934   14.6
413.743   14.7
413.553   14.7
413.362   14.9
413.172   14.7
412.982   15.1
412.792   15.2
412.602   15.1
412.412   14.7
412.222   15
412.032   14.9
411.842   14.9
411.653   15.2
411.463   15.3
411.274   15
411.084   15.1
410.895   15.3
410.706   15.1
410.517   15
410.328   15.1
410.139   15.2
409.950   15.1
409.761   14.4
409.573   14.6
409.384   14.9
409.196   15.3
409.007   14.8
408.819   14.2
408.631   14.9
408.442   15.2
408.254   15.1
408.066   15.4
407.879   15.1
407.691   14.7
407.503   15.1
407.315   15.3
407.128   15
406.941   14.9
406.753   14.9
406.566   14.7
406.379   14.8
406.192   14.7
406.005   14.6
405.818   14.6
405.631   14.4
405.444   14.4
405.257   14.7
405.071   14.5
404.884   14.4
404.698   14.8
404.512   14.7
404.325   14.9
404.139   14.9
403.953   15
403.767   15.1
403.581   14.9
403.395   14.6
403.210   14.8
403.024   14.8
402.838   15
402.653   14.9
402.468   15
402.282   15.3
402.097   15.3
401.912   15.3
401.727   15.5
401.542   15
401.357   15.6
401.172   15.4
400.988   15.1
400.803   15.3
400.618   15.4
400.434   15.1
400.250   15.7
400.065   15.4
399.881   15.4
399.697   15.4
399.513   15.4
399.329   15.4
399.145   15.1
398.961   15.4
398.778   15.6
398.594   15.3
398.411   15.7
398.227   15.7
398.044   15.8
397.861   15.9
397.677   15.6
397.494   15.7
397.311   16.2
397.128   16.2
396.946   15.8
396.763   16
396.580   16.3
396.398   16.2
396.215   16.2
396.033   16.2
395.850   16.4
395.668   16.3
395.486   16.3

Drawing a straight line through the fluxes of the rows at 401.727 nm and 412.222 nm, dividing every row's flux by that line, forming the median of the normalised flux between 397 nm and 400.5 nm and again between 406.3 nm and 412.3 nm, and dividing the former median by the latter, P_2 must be 1.001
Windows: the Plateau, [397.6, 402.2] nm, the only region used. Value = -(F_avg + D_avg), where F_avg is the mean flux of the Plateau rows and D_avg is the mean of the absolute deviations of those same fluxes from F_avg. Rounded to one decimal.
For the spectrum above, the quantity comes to -15.6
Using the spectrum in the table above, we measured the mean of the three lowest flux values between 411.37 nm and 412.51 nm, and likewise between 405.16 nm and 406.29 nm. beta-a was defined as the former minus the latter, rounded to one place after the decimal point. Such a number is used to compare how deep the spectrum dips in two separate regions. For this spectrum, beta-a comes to 0.4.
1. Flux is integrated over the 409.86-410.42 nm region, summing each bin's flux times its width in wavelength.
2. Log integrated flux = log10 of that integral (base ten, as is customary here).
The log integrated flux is 0.93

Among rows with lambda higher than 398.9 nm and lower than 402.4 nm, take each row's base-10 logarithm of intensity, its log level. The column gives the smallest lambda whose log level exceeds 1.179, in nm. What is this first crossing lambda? 398.961 nm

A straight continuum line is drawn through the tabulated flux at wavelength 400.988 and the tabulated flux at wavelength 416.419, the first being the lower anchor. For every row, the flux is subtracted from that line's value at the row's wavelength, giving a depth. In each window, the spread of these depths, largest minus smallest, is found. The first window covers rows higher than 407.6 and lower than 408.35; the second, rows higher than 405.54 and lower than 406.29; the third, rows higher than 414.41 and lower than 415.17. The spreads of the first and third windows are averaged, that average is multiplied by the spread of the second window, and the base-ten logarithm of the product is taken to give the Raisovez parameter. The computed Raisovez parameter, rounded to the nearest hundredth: -0.62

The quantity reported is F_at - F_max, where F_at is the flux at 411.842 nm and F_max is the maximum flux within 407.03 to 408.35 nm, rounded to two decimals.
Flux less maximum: -0.50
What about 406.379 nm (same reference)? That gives -0.60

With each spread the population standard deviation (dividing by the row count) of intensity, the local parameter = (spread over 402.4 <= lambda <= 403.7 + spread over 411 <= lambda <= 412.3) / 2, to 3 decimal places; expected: 0.135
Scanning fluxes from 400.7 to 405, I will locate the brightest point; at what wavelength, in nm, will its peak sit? 401.357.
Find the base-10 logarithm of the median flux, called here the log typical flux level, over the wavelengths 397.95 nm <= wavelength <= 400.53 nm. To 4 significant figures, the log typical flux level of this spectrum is 1.188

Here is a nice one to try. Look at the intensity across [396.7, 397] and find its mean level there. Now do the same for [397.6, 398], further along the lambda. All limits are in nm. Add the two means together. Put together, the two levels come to 31.6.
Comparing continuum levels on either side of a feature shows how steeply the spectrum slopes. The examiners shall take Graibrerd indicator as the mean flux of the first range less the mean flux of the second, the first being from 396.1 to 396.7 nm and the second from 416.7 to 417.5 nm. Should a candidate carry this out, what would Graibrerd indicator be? 2.4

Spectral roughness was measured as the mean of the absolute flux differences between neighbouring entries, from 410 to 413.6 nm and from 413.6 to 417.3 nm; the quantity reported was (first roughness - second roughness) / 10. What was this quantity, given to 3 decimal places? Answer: -0.011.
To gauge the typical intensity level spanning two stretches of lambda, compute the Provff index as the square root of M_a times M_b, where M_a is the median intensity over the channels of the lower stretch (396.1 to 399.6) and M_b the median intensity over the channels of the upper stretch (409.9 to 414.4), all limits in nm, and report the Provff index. 15.3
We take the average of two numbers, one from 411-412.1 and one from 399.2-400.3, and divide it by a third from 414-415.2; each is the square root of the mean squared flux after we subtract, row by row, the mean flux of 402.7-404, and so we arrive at 1.1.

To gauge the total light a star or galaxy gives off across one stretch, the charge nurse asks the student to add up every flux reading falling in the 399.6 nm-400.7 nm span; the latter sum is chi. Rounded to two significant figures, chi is 92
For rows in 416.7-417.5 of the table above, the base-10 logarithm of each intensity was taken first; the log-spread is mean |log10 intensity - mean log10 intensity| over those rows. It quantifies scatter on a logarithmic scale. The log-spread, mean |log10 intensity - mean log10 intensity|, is 0.0047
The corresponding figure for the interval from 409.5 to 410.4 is 0.0089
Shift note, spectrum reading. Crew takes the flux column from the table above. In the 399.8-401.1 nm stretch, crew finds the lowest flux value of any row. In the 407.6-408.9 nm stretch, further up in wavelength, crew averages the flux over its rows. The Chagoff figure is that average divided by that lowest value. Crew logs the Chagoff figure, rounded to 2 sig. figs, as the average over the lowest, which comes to 0.99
